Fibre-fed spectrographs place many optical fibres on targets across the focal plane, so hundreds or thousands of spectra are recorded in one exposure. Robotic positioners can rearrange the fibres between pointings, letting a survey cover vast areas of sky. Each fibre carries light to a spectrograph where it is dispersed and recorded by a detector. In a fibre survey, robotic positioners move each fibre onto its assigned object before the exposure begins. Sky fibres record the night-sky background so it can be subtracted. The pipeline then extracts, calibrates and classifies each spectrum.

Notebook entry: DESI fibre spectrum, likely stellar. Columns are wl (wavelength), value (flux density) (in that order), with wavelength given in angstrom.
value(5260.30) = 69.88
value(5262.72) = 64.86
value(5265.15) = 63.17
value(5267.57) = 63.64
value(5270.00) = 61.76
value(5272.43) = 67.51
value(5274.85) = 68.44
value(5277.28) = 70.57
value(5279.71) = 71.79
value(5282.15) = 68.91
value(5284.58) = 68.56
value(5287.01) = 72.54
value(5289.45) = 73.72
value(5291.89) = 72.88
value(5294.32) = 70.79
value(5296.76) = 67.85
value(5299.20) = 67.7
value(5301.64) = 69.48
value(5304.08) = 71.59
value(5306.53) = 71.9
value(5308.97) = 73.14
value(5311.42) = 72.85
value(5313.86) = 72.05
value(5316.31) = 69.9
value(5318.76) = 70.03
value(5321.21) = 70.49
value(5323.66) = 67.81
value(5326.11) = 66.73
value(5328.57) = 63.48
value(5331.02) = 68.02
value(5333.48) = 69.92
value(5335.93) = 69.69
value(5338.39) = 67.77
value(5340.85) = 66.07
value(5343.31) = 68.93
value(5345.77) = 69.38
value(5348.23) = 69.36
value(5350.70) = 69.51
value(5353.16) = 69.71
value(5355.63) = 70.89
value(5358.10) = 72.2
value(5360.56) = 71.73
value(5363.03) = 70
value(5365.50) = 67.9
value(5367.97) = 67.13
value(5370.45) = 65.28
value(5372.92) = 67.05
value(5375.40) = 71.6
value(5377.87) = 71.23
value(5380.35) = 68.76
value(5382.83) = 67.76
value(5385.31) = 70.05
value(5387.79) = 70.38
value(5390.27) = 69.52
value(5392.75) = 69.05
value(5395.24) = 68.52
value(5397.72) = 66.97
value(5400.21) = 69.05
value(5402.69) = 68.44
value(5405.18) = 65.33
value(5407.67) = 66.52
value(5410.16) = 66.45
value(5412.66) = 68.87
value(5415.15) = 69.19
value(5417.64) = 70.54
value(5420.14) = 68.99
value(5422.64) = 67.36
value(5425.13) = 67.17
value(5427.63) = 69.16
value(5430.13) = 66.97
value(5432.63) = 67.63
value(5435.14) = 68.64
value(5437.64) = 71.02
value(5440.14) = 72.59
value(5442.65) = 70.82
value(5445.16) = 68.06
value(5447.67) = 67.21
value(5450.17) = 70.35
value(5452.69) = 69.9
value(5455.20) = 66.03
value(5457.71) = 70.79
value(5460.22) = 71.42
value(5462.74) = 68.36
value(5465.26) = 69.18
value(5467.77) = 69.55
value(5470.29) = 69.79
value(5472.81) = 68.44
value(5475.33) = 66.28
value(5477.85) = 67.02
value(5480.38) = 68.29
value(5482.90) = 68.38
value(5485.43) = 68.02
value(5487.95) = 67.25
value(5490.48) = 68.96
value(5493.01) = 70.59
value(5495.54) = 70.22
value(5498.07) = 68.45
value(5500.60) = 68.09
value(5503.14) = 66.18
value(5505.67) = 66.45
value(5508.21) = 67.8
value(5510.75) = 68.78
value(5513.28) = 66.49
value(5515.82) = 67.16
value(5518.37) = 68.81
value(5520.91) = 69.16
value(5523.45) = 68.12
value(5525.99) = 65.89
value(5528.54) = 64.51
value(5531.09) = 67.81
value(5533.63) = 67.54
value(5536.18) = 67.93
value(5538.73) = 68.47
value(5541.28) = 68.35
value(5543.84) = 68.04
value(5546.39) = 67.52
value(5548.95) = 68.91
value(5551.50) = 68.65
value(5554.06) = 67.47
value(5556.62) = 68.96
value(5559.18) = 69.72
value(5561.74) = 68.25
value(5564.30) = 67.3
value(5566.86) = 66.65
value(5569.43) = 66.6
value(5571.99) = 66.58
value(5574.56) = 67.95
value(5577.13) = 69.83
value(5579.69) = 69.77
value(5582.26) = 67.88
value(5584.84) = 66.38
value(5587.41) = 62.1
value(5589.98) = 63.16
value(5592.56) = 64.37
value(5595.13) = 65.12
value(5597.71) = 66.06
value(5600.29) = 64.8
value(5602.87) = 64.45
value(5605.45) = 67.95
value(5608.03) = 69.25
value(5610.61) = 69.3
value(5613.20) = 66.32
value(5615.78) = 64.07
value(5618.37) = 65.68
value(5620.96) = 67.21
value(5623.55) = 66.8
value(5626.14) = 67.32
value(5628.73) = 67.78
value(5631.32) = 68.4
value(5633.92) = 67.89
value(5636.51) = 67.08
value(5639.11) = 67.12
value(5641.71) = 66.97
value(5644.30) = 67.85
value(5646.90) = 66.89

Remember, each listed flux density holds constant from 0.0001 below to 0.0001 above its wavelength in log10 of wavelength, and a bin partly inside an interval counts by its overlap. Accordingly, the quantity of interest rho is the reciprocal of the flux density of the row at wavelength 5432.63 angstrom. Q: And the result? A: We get 0.0148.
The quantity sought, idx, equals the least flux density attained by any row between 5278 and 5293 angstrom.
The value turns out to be 68.56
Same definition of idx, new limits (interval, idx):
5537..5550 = 67.52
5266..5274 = 61.76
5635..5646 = 66.97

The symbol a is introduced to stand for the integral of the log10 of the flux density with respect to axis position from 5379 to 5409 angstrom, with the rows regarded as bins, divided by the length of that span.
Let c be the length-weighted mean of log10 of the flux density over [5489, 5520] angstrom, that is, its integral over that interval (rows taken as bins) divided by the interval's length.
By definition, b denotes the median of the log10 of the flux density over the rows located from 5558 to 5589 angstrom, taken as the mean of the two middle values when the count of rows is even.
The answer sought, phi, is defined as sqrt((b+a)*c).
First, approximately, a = 1.835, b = 1.83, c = 1.83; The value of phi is 2.592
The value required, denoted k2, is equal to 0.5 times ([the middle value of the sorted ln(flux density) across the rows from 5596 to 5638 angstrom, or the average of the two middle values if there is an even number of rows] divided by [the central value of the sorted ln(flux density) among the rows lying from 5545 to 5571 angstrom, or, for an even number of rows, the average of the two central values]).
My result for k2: 0.499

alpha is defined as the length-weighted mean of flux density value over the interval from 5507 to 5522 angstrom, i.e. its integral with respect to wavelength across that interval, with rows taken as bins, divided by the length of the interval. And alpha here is 68.0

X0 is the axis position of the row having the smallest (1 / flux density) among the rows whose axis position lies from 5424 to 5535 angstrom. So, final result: 5440.14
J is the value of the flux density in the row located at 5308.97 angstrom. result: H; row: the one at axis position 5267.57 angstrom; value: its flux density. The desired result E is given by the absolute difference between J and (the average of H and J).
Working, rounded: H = 63.64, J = 73.14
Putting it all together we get 4.75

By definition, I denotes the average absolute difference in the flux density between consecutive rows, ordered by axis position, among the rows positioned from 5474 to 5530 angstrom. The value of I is 1.10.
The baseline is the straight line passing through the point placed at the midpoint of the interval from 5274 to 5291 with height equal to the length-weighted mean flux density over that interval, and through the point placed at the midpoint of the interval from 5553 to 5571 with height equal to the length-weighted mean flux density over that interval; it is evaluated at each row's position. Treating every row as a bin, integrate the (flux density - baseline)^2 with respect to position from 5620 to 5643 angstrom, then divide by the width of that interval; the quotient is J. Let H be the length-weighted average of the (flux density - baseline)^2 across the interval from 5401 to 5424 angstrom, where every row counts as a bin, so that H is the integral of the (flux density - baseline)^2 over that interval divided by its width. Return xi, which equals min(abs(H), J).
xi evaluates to 0.3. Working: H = 4.4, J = 0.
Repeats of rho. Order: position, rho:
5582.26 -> 0.0147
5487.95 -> 0.0149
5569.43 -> 0.0150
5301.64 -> 0.0144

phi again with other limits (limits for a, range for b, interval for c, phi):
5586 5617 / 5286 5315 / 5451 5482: 2.598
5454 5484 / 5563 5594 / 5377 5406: 2.593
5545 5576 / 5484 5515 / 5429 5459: 2.597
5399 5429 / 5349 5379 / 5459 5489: 2.598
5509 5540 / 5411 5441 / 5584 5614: 2.582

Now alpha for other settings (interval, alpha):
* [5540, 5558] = 68.3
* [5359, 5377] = 68.8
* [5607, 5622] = 66.9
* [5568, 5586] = 67.8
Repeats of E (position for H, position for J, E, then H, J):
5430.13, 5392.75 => 1.04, 66.97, 69.05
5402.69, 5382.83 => 0.34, 68.44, 67.76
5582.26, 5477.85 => 0.43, 67.88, 67.02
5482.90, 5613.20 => 1.03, 68.38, 66.32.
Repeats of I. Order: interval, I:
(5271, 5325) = 1.46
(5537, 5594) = 1.07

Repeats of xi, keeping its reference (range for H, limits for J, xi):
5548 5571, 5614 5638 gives 1.0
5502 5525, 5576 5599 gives 1.7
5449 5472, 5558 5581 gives 1.9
